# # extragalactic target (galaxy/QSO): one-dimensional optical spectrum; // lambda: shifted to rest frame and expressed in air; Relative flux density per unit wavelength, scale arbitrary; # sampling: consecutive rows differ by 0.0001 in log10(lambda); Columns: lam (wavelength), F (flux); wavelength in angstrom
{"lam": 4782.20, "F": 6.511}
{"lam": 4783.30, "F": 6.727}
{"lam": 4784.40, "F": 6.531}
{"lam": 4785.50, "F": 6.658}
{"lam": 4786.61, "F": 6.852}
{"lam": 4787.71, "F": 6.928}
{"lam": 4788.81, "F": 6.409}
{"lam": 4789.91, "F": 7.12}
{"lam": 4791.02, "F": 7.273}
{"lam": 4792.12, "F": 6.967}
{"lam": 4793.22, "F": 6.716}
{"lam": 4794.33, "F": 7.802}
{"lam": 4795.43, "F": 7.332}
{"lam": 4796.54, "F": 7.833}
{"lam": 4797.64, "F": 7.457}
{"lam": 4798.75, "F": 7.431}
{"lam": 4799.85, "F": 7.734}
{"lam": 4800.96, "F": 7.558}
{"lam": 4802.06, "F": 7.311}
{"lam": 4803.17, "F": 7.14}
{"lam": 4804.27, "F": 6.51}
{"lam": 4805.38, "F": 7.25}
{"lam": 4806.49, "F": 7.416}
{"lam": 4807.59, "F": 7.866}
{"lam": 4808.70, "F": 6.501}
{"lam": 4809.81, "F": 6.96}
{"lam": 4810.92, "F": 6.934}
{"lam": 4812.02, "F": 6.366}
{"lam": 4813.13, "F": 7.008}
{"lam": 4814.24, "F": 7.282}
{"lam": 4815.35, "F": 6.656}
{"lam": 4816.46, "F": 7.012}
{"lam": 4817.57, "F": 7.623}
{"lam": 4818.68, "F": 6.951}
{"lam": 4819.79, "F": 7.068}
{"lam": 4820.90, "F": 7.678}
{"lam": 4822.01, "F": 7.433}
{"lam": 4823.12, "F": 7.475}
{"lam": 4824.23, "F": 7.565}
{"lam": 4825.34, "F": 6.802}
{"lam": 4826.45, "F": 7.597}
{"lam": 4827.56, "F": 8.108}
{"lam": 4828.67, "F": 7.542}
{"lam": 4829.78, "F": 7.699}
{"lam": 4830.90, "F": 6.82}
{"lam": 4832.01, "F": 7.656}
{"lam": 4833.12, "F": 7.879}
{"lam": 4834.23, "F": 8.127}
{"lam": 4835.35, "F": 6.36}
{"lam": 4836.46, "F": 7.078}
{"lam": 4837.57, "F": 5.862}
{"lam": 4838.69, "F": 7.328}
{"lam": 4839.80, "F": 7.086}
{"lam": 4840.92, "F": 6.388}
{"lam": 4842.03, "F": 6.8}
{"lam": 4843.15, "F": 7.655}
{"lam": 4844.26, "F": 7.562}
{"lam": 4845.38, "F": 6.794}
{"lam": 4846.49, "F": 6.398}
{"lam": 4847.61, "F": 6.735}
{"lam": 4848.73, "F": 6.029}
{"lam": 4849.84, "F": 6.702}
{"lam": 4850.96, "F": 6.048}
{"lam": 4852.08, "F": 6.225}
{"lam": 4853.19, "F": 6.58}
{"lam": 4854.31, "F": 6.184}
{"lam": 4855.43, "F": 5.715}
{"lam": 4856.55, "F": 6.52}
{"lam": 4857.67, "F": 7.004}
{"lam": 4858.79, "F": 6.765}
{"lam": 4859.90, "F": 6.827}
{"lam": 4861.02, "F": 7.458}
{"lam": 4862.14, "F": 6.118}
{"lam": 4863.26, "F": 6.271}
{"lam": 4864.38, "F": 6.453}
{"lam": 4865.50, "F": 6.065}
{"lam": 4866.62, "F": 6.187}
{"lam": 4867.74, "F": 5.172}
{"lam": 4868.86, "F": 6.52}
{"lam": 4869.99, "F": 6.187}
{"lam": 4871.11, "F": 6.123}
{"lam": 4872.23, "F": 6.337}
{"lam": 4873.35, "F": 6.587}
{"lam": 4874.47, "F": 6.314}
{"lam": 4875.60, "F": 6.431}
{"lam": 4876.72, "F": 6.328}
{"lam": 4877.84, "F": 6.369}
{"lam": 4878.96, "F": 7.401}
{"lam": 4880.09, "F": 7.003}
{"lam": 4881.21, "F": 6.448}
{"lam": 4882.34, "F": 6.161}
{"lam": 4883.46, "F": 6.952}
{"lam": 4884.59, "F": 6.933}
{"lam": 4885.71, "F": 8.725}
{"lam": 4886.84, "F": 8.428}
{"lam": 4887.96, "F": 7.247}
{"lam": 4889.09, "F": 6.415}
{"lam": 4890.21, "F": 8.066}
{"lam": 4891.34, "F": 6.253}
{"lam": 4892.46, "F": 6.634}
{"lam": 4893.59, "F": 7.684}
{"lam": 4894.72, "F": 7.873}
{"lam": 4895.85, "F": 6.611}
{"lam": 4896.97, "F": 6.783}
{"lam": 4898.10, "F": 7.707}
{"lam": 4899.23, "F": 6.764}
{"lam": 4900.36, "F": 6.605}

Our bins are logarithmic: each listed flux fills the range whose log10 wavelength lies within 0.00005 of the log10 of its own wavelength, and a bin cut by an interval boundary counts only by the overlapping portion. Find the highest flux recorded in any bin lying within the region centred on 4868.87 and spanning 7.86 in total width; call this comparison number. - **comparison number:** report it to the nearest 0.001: 6.520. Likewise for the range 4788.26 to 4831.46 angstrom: 8.108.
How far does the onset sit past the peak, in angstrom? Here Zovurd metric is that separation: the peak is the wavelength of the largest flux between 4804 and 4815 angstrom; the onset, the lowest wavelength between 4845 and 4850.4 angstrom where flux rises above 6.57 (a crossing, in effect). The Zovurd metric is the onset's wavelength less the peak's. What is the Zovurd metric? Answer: 37.8 angstrom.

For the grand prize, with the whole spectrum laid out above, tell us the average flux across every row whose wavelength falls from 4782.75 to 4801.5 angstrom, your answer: 7.14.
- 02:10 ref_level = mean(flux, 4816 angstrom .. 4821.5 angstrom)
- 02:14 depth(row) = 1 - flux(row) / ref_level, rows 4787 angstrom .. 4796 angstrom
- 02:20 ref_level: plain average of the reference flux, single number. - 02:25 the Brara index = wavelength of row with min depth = 4794.33 angstrom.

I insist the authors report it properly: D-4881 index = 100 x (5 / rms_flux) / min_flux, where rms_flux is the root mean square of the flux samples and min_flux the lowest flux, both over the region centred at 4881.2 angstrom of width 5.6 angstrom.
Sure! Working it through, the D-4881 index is 11.9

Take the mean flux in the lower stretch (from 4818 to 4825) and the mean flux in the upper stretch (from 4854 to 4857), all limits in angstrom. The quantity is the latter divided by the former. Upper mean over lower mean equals 0.83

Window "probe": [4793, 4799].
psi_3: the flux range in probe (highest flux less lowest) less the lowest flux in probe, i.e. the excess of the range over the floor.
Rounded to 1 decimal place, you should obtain -5.6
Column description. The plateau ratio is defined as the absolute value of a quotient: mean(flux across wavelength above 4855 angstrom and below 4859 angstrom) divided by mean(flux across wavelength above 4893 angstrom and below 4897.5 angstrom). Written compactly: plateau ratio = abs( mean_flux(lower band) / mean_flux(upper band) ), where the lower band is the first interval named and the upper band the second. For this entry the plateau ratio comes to 0.90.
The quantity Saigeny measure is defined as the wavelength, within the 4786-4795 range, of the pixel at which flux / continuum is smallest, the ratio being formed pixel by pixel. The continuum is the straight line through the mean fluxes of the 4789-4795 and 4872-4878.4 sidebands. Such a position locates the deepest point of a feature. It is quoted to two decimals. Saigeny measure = 4788.81 angstrom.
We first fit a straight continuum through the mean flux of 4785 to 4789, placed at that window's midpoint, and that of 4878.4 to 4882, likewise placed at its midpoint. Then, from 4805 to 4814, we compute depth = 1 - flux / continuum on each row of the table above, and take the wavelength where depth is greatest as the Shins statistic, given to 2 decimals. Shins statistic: 4812.02 angstrom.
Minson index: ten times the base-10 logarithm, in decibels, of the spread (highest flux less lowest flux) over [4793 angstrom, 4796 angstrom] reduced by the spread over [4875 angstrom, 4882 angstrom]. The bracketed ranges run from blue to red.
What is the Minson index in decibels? -19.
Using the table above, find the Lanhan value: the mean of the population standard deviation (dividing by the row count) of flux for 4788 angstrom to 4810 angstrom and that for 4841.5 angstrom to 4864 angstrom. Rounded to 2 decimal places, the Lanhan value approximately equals 0.47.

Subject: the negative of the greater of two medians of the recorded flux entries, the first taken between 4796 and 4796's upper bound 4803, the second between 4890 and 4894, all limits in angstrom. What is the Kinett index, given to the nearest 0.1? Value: -7.5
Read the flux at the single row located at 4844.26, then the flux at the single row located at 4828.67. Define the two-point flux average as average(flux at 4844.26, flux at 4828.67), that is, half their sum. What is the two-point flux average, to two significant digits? 7.6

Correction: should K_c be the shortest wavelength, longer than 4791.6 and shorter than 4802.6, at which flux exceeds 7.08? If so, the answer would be 4794.33 angstrom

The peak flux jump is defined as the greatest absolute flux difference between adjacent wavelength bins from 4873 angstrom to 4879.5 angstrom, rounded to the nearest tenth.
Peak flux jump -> 1.0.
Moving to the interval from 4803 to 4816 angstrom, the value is 1.4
